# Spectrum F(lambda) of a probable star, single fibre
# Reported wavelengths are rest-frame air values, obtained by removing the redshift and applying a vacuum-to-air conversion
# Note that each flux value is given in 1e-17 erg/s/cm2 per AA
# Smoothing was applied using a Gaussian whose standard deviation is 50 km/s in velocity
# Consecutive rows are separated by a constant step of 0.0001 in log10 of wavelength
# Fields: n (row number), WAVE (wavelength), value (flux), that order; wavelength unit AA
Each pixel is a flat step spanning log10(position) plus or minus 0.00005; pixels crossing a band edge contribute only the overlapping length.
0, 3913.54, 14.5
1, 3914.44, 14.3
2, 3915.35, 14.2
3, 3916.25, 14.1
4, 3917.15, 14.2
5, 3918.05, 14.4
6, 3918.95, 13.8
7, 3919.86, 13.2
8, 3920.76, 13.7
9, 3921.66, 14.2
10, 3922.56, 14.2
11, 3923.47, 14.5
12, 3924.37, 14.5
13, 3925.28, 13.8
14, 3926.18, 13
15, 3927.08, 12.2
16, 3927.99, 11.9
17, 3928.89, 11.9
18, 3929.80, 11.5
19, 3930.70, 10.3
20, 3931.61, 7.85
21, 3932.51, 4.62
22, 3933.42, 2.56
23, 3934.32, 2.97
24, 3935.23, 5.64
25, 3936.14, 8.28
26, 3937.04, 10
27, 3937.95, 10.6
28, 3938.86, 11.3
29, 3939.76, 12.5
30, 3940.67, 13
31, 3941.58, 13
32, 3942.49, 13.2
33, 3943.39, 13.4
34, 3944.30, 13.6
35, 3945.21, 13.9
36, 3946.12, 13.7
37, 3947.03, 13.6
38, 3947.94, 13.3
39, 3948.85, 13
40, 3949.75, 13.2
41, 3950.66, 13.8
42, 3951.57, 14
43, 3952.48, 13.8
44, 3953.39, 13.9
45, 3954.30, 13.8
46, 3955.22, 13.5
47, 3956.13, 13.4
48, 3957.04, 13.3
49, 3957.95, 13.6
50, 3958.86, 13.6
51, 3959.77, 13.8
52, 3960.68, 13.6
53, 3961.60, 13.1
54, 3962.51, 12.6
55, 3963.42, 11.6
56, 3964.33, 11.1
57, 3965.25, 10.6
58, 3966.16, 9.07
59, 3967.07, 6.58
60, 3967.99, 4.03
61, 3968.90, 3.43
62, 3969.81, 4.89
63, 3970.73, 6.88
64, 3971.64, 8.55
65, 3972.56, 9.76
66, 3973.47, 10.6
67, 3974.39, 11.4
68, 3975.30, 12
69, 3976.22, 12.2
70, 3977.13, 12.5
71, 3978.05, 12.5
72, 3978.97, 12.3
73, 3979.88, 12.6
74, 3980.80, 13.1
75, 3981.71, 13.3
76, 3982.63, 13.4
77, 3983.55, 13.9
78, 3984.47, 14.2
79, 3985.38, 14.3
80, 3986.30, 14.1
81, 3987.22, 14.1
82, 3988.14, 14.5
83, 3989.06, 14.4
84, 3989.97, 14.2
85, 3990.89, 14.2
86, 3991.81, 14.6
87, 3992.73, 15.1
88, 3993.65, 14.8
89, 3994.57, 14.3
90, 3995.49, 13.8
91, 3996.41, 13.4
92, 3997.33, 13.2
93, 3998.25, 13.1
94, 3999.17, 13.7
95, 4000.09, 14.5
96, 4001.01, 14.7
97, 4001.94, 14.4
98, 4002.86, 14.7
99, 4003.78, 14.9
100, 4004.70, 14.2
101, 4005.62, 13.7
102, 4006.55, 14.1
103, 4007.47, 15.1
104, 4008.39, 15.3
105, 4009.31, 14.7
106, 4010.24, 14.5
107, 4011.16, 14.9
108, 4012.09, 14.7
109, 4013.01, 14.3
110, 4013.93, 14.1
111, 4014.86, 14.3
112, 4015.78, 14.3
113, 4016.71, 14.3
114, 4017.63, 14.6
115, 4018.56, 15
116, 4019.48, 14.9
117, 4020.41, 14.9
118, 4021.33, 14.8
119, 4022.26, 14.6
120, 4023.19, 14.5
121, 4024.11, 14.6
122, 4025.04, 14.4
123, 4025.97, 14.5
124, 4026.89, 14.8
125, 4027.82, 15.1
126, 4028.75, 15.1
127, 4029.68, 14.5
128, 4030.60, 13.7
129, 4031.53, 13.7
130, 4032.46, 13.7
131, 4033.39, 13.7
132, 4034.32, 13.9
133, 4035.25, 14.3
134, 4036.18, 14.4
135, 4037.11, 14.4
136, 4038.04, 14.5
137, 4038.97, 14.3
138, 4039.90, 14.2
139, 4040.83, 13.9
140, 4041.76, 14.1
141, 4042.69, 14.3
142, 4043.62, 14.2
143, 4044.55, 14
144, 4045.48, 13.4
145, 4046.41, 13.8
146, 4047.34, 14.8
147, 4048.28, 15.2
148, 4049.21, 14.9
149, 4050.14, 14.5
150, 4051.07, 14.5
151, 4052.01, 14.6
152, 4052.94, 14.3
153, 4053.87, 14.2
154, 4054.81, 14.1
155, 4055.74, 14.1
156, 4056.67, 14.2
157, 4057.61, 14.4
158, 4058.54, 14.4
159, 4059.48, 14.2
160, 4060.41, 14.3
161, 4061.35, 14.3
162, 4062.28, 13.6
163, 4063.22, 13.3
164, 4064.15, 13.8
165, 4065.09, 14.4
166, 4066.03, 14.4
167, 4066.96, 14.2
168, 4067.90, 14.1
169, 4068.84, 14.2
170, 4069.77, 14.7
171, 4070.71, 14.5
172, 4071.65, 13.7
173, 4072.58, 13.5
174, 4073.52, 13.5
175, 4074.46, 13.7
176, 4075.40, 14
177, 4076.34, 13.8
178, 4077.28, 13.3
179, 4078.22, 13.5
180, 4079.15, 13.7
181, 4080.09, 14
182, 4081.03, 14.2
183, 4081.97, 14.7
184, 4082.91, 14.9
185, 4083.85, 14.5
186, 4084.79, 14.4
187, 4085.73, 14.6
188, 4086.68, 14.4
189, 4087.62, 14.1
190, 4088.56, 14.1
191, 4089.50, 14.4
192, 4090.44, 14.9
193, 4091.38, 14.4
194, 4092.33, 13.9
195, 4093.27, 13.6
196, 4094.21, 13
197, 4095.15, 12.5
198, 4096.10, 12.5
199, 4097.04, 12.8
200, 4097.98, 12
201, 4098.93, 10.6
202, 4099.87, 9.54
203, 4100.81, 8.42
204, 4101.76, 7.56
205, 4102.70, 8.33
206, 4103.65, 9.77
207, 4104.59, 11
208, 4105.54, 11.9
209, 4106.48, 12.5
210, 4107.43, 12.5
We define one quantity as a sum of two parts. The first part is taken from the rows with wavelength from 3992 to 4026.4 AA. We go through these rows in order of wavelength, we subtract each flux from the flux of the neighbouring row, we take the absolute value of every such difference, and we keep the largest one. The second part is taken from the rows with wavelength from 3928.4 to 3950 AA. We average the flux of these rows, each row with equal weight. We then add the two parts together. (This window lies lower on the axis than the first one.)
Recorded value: 11.7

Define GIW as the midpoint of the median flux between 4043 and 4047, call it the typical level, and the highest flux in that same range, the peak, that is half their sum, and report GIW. 14.05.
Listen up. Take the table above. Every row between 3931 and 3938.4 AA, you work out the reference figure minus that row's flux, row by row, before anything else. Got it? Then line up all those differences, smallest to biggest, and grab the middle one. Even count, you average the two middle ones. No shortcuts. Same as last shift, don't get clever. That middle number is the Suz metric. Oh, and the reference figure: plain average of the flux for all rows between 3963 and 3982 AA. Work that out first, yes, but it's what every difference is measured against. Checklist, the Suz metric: 3.2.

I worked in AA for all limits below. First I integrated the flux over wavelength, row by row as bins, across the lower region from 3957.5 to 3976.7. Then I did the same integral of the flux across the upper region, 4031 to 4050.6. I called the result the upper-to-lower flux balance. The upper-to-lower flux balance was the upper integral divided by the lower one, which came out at 1.43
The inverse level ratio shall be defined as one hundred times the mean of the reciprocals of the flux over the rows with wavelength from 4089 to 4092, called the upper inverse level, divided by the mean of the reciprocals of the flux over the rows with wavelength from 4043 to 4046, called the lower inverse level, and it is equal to 95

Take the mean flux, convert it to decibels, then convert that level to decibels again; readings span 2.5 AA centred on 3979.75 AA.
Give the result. 10.4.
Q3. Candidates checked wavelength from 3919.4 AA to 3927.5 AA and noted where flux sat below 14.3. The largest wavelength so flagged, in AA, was 3927.08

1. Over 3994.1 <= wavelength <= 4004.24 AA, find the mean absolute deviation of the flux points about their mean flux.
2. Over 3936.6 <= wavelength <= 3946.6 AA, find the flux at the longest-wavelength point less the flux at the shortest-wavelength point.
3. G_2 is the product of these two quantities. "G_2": 2.1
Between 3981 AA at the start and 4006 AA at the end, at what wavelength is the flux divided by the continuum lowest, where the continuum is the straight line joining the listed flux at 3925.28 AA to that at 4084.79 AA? 3998.25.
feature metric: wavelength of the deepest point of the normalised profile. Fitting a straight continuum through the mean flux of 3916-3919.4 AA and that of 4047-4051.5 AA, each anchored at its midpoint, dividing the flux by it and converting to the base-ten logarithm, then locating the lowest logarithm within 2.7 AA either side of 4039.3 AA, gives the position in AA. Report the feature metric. 4040.83 AA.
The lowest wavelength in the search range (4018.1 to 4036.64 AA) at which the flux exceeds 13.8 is 4018.56 AA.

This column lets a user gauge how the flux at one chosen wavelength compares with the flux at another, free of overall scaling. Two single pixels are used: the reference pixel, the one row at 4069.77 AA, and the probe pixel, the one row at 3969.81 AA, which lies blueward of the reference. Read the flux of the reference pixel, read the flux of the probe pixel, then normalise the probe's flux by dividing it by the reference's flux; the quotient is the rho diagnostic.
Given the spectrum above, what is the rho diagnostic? 0.33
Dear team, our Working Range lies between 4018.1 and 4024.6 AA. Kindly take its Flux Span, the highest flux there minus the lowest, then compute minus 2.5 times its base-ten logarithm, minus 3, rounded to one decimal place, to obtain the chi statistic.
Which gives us -2.2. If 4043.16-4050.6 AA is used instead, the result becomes -3.6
